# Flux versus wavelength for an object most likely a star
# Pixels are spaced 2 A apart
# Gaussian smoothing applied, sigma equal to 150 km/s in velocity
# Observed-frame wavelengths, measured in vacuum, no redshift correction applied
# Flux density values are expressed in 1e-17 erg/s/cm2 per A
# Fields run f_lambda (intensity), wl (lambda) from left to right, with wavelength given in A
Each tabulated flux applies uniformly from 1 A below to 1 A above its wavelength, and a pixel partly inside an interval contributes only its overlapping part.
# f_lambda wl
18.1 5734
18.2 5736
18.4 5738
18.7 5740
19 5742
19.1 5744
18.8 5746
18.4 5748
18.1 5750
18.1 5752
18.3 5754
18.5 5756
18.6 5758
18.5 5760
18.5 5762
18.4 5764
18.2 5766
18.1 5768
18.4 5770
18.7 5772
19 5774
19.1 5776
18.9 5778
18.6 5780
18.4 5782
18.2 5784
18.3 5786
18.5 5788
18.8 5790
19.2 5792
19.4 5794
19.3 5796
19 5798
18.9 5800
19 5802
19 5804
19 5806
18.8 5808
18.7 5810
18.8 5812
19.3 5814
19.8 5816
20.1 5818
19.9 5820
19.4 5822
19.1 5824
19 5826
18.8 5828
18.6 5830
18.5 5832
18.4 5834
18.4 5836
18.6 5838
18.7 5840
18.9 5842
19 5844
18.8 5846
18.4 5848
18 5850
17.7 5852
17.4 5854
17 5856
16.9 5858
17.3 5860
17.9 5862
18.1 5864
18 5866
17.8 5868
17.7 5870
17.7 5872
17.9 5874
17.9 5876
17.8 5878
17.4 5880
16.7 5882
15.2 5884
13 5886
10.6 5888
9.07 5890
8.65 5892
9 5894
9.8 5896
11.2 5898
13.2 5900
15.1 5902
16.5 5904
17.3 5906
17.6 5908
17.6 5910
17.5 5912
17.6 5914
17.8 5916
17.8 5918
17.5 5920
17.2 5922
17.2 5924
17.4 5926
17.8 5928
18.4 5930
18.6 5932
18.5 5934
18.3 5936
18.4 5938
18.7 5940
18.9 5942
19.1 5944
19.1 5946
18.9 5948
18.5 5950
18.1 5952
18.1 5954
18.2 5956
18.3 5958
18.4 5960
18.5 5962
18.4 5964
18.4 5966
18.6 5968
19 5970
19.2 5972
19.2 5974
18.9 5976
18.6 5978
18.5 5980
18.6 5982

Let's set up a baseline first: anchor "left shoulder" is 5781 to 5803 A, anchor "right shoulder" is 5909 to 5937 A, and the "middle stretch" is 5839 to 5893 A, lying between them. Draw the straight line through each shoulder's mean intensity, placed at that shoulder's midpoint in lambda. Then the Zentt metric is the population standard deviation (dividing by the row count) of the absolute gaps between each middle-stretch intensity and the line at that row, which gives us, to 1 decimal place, 2.7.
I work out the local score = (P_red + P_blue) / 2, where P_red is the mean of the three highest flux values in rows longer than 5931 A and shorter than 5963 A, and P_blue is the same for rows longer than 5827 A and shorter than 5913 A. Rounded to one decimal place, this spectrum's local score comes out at 19.0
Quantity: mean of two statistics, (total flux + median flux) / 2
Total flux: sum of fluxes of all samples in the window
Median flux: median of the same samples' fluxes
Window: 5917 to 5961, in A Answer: 210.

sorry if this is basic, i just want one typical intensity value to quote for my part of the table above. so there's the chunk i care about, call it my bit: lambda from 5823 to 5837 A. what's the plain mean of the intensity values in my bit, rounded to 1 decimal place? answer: 18.7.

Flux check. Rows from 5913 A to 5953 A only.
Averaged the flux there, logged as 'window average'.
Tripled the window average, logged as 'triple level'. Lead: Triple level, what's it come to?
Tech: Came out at 54.6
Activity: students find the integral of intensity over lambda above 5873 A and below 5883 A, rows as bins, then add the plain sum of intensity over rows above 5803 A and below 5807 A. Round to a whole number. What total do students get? 213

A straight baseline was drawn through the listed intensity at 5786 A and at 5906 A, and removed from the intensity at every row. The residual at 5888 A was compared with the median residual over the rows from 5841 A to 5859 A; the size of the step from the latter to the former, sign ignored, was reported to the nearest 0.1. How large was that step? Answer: 7.1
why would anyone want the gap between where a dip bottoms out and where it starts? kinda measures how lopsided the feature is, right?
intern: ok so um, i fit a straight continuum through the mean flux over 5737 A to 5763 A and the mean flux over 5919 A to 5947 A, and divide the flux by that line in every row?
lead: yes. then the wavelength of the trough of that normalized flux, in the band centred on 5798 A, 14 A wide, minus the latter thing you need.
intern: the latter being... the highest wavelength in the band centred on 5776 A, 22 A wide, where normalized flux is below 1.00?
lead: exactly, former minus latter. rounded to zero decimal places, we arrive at 14 A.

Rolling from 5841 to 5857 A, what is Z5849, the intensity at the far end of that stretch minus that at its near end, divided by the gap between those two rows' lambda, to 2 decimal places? -0.14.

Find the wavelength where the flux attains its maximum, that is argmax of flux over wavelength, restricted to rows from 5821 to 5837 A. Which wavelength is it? 5822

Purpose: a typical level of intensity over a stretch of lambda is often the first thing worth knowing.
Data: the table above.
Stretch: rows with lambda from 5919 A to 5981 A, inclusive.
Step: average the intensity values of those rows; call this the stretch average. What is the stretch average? 18.4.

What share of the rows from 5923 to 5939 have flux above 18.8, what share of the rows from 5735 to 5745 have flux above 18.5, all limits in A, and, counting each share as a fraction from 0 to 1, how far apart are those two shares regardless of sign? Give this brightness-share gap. 0.6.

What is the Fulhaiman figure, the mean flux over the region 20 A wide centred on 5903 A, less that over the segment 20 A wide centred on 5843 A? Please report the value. -4.0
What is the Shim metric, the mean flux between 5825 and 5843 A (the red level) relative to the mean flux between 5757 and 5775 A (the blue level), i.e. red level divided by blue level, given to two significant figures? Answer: 1.0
